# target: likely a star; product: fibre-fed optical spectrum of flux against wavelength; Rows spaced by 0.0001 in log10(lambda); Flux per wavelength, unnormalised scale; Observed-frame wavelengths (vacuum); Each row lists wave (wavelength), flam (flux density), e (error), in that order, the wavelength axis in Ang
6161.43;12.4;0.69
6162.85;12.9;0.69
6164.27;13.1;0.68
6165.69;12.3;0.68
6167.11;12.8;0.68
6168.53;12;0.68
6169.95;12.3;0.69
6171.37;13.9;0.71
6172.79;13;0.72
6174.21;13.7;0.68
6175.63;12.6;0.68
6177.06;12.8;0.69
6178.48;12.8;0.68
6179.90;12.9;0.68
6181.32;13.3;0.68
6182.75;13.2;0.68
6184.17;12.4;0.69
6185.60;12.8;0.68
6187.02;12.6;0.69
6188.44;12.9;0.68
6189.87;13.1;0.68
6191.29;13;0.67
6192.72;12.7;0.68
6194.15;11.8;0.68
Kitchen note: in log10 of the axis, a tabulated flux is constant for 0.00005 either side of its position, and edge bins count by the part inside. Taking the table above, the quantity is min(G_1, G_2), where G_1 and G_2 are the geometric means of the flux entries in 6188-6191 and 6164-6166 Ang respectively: 12.7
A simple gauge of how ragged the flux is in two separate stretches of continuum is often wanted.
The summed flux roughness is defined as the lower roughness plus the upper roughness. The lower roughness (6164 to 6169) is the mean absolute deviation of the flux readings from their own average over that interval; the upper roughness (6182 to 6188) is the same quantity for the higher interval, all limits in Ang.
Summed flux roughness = 0.650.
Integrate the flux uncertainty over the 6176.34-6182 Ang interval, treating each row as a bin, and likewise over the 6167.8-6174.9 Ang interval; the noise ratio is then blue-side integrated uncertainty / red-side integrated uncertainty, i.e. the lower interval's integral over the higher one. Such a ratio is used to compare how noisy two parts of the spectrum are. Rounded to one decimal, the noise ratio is 1.3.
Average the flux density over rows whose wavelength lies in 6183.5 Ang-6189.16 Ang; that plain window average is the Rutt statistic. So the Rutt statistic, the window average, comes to 12.7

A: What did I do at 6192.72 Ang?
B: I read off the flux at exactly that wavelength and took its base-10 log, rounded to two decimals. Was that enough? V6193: 1.10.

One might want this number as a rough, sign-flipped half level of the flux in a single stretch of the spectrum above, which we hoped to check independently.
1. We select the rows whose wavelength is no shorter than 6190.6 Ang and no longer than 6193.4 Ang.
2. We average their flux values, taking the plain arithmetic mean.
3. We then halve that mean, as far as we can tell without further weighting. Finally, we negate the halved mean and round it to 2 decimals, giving -6.42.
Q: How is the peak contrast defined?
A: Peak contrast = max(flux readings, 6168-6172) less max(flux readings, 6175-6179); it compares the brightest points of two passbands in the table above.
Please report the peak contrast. 1.1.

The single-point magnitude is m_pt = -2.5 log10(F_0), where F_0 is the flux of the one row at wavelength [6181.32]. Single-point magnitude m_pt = -2.81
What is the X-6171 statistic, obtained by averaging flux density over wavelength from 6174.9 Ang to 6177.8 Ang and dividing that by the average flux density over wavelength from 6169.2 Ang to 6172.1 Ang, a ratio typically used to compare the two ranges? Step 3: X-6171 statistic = 0.969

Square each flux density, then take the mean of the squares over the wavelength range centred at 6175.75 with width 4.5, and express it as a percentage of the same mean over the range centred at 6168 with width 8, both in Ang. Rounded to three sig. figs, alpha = 105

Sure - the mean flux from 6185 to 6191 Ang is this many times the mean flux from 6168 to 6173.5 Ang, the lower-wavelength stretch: 1.00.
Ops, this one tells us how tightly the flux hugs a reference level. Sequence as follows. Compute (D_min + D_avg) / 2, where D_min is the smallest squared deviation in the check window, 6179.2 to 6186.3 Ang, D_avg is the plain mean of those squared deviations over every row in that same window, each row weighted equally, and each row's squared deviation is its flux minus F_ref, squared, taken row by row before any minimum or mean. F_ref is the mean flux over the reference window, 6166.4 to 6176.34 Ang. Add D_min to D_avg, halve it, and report 0.05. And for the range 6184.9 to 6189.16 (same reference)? 0.02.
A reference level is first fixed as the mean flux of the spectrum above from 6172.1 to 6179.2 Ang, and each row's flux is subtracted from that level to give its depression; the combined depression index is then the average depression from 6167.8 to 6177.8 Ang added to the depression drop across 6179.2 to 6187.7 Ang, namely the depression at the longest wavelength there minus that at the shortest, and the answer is 0.38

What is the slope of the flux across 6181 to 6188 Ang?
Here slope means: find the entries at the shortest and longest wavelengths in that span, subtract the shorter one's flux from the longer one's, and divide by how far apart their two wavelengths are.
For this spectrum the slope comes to -0.12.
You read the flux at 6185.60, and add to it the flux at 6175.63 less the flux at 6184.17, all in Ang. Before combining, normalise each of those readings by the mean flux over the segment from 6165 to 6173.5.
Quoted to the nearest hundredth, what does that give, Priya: 1.02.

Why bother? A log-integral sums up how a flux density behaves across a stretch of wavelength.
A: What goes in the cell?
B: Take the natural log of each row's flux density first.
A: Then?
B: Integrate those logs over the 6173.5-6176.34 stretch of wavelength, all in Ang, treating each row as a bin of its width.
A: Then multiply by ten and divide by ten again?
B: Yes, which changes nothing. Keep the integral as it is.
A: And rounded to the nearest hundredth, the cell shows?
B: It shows 7.32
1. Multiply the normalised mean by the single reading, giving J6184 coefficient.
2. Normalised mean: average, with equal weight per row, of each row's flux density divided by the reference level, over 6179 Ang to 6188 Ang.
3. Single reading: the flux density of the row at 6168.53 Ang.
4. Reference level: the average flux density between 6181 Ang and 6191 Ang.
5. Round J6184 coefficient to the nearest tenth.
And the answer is 12.0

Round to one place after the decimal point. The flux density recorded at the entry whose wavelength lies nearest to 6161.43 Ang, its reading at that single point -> 12.4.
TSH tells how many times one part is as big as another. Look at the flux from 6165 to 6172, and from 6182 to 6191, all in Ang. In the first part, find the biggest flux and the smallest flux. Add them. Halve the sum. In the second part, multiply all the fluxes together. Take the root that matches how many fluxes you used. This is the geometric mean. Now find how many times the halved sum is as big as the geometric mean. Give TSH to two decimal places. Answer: 1.01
